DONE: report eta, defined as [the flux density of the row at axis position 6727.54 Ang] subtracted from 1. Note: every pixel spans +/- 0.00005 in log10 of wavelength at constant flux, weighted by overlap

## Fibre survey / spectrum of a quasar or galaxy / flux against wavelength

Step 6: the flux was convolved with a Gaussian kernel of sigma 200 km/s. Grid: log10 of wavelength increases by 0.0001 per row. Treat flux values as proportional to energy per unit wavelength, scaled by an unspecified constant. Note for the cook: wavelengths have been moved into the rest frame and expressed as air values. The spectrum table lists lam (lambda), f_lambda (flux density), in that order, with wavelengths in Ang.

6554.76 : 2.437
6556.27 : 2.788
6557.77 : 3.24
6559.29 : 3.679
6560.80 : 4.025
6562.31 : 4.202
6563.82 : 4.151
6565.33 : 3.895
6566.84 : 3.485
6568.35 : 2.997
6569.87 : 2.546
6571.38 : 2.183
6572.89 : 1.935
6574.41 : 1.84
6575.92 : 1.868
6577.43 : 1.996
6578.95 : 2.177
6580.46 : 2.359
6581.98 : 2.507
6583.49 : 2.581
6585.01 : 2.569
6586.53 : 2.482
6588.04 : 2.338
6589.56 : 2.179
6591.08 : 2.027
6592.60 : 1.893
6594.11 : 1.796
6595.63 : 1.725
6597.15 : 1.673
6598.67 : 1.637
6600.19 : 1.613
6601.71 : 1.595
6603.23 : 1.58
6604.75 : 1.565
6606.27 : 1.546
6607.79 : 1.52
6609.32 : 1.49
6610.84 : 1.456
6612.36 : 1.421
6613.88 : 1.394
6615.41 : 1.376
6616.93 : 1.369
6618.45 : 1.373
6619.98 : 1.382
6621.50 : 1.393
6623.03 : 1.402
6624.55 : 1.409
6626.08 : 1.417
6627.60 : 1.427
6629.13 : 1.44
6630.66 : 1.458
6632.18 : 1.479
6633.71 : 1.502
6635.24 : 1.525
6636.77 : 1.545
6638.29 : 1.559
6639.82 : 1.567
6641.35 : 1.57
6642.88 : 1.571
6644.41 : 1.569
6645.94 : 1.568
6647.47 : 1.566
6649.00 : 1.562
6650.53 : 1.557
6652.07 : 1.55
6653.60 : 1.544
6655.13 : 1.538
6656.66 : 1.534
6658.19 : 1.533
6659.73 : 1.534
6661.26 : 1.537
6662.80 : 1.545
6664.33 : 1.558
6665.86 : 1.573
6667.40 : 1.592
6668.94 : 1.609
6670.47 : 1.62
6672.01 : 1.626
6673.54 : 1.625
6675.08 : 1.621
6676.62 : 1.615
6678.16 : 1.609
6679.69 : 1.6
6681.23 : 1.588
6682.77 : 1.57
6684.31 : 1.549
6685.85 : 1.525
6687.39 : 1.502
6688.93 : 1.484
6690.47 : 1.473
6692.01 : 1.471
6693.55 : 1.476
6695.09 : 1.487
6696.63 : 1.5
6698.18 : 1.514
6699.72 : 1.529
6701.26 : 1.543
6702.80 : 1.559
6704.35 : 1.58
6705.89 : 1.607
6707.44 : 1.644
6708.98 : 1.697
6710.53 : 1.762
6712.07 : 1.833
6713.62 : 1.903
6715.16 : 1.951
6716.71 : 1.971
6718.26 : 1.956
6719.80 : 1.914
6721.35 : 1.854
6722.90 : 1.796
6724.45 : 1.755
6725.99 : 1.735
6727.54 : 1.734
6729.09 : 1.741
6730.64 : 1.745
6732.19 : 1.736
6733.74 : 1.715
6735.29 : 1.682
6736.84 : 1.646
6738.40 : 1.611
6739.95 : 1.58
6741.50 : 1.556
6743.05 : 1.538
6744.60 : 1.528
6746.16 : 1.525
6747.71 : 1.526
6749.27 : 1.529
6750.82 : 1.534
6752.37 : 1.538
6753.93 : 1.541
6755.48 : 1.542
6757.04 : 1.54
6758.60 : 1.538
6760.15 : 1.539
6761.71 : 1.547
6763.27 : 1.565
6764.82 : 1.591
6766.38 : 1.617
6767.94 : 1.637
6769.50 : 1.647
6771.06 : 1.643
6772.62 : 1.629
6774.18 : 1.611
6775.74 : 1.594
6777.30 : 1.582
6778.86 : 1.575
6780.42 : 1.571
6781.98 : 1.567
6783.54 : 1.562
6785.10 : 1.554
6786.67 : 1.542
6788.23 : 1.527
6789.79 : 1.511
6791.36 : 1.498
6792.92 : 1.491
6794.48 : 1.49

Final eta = -0.734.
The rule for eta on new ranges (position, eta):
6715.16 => -0.951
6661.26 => -0.537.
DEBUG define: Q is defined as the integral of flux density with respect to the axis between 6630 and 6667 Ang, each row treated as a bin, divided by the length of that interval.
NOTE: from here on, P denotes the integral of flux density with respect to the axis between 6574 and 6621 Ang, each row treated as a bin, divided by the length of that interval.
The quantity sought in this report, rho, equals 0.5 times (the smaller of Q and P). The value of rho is 0.772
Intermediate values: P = 1.81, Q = 1.544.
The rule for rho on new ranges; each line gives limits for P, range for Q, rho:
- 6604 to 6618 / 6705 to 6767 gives 0.729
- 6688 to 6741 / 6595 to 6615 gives 0.775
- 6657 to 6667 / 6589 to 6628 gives 0.774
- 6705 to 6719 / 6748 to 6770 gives 0.781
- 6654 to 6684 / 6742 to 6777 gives 0.784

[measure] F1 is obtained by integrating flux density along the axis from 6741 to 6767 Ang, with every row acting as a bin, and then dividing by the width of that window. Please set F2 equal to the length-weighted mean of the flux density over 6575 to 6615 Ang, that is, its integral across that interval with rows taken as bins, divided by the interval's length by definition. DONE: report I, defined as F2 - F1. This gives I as 0.33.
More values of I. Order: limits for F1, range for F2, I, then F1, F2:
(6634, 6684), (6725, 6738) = 0.14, 1.57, 1.7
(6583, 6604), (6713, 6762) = -0.30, 1.97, 1.7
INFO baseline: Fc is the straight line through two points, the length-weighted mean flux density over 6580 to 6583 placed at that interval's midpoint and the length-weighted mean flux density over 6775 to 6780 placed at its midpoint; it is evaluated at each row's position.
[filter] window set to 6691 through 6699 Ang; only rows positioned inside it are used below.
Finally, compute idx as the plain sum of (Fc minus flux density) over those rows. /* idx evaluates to 2.3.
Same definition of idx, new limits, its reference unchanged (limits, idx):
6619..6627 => 4.3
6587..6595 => 1.8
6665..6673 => 2.3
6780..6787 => 0.0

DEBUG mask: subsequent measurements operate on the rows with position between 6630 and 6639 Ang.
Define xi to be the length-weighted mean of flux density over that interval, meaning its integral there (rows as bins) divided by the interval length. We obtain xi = 1.51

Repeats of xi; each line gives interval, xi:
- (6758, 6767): 1.57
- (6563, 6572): 3.23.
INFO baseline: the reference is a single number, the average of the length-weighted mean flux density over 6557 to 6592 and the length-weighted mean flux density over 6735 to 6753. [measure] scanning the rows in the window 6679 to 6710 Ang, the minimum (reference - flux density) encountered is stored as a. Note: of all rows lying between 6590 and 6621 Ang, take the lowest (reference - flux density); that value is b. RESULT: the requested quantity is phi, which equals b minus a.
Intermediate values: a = 0.46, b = 0.13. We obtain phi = -0.33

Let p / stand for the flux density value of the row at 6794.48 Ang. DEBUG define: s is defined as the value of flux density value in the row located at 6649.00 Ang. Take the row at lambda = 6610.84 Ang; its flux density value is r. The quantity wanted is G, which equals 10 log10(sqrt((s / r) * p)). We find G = 1.0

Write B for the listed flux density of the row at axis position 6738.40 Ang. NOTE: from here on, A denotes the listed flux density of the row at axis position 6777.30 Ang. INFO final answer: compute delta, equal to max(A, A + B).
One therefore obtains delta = 3.2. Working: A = 1.582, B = 1.611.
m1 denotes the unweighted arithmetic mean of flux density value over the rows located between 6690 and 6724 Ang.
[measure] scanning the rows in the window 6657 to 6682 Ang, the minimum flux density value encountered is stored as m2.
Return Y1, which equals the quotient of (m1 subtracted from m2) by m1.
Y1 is -0.09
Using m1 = 1.68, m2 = 1.533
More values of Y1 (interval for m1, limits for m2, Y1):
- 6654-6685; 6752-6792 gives -0.05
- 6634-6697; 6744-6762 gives -0.02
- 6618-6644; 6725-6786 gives 0.04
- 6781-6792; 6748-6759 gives -0.01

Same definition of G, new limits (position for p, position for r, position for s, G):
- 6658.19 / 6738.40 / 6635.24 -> 0.8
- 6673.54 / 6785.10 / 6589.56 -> 1.8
